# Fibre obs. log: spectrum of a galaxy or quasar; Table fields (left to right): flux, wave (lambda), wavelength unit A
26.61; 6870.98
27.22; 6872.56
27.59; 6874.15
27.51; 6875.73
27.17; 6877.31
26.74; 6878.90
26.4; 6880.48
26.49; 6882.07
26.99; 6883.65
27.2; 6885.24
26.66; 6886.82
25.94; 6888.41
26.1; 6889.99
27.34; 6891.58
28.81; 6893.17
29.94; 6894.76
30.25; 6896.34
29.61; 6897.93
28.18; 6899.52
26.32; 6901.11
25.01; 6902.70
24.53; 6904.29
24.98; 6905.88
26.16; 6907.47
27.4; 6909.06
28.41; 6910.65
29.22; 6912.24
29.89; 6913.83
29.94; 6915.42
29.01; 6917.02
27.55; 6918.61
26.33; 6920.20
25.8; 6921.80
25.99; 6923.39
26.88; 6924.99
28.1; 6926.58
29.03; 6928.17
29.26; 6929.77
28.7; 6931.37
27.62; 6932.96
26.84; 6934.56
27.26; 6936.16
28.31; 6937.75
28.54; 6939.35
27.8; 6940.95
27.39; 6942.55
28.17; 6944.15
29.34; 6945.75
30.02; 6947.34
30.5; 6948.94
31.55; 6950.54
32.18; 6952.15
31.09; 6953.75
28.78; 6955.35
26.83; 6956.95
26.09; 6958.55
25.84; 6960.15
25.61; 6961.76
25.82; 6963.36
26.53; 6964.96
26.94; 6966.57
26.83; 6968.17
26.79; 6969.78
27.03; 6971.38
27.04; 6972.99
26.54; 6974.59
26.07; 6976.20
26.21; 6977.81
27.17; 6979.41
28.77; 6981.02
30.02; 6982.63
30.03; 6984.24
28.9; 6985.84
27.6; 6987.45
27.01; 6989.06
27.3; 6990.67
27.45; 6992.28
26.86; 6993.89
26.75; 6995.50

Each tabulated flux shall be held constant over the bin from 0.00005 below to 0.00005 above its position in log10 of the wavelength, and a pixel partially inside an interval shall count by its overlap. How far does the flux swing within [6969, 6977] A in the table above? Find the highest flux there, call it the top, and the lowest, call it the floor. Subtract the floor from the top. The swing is 0.97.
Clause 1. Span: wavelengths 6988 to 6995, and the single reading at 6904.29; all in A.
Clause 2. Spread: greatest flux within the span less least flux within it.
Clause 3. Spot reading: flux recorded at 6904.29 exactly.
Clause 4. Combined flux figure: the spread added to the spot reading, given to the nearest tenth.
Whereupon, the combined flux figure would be 25.1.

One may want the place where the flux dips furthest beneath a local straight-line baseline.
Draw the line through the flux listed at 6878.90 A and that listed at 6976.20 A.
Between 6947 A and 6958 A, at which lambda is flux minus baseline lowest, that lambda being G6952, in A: 6956.95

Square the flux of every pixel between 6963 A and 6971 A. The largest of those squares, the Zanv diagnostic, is 726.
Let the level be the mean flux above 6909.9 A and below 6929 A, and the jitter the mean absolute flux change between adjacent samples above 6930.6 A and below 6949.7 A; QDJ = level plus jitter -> 28.7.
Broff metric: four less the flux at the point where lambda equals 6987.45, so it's -23.6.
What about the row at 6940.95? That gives -23.8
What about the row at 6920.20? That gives -22.3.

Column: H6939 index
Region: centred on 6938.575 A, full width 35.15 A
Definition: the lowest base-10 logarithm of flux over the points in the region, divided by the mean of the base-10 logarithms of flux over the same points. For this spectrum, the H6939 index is 0.970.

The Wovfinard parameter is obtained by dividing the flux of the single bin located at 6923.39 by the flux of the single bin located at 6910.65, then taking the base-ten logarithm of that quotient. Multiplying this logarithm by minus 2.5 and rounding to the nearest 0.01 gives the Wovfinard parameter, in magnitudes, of 0.10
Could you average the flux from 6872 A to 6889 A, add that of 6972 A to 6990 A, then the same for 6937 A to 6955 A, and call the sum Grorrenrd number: 84.2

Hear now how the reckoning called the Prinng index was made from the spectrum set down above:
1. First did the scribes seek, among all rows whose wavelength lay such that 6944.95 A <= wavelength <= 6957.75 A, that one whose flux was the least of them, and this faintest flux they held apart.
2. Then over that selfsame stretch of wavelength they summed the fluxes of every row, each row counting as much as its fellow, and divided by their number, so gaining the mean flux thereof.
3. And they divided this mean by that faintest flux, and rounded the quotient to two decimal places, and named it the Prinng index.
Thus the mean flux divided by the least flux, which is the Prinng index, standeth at 1.12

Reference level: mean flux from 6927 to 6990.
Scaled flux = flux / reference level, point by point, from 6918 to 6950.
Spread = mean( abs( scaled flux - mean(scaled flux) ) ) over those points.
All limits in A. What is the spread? 0.037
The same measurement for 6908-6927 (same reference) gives 0.044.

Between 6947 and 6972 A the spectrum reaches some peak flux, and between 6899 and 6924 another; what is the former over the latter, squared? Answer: 1.16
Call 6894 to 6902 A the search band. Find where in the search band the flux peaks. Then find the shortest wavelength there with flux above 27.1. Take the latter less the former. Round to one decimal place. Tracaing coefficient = -1.6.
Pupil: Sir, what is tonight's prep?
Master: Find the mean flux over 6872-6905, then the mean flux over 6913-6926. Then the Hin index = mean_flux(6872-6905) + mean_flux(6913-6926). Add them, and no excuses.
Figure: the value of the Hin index 54.9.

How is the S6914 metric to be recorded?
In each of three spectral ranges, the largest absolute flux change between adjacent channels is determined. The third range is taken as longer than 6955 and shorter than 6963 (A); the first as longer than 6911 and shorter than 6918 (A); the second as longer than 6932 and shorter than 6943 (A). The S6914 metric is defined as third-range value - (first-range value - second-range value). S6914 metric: 2.1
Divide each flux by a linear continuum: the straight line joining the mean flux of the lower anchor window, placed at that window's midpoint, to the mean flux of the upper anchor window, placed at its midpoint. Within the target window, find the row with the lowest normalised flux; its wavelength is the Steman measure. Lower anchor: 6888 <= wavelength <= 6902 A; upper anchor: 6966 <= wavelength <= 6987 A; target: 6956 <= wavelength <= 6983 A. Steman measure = 6961.76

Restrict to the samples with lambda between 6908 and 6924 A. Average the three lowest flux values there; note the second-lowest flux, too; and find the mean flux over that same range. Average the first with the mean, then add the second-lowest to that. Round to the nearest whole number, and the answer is 53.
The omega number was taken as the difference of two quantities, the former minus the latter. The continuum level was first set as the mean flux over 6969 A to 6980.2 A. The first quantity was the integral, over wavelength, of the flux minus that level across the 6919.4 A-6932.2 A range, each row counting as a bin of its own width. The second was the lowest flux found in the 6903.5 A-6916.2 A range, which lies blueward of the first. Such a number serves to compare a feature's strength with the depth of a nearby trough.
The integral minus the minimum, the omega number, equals -14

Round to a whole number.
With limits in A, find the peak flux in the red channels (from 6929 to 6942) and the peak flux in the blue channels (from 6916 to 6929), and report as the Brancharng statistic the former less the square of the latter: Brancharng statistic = -813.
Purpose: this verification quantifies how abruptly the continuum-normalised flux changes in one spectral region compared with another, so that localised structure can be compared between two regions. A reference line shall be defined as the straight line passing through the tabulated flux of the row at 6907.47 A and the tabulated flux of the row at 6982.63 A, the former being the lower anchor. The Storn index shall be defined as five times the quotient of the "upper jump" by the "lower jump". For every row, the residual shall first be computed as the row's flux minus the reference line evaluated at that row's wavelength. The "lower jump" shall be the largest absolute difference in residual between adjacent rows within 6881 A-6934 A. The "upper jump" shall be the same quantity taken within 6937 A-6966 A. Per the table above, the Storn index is 6.2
